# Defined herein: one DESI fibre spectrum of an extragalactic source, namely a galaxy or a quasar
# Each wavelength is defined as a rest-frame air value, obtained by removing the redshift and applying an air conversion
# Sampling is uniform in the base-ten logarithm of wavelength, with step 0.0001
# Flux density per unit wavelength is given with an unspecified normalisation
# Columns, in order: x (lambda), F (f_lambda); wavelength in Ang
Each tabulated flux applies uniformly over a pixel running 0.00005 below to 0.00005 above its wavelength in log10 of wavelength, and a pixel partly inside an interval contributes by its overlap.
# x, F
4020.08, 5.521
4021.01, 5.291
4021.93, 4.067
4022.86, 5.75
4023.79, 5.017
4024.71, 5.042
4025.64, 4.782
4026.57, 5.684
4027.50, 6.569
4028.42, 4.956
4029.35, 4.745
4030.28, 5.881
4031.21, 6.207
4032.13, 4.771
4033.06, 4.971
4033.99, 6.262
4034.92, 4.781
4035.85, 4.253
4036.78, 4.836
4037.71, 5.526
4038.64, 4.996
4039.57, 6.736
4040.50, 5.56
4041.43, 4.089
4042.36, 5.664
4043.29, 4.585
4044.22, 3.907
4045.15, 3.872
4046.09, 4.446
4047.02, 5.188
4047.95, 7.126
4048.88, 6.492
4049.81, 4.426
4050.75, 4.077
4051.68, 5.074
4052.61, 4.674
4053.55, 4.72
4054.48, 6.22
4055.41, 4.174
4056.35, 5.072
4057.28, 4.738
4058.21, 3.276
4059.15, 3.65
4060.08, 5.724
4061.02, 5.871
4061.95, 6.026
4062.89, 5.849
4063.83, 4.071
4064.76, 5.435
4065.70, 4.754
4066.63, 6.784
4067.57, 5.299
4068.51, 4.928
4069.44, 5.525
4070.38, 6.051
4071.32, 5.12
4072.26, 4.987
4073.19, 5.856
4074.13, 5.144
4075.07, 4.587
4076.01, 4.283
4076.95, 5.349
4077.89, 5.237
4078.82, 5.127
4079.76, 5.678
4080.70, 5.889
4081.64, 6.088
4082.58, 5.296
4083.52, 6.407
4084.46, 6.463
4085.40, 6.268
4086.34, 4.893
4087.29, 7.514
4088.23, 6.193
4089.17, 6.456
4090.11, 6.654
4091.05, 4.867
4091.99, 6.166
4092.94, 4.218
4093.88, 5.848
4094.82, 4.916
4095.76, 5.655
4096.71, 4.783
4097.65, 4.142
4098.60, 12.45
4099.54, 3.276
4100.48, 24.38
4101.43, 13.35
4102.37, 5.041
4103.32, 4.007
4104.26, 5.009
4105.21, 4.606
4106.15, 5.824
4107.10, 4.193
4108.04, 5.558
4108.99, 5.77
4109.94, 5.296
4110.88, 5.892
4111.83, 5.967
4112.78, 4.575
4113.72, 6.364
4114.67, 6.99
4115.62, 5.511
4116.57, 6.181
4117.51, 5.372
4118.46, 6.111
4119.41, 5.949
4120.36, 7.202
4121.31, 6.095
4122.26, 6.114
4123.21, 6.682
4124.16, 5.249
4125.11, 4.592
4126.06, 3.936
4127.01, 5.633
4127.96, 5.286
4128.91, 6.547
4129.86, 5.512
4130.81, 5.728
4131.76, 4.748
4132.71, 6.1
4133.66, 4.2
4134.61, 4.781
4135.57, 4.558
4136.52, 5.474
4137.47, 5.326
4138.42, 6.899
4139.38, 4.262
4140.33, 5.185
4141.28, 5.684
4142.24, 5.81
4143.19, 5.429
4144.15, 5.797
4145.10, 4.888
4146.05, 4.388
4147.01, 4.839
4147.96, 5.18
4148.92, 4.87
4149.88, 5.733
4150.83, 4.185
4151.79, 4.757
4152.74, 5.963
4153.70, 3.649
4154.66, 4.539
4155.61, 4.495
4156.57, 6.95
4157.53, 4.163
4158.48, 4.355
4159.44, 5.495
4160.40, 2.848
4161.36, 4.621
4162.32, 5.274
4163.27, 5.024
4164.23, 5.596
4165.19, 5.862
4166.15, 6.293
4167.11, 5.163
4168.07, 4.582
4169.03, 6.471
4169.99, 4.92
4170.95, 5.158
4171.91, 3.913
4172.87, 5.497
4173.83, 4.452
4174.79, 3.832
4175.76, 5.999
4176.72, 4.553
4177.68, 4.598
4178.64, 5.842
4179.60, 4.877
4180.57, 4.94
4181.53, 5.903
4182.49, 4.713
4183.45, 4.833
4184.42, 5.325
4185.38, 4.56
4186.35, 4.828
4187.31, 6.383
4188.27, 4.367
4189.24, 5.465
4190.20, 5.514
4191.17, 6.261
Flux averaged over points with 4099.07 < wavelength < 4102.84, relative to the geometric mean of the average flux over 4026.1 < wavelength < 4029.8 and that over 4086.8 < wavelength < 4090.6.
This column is 1.90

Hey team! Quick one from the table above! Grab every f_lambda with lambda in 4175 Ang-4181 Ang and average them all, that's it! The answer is 5.1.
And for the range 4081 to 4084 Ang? 5.9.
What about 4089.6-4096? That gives 5.5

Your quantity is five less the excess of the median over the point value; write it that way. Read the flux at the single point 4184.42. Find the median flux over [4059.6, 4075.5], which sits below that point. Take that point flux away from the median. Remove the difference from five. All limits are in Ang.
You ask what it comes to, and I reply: 4.9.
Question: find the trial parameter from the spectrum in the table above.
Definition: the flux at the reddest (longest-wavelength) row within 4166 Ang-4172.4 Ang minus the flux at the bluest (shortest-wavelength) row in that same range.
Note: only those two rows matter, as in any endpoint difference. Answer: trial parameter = -2.4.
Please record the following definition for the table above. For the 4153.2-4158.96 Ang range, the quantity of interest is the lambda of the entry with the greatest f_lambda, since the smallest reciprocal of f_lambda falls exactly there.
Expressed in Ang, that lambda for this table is 4156.57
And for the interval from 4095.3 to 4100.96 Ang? 4100.48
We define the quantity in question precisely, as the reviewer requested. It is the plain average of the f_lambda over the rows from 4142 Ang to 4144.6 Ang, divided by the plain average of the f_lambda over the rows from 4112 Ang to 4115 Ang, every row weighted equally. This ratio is 0.95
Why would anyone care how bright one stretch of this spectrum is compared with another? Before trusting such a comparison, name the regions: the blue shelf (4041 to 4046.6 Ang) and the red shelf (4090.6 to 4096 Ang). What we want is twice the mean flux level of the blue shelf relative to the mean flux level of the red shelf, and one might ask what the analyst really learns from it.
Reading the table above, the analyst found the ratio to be 1.68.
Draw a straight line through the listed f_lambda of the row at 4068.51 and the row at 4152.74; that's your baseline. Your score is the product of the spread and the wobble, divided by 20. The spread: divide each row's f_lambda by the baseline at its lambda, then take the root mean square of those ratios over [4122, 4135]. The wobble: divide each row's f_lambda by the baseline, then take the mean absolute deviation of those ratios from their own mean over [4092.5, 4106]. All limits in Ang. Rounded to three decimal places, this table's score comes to 0.037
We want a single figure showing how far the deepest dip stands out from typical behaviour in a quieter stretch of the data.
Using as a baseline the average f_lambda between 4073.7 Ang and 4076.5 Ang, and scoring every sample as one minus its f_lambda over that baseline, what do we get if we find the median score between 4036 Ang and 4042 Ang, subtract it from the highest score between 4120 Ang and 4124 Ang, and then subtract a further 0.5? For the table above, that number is -0.68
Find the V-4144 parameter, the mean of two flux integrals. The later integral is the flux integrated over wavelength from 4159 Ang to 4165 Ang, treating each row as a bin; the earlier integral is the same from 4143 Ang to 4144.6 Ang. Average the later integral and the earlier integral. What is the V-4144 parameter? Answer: 19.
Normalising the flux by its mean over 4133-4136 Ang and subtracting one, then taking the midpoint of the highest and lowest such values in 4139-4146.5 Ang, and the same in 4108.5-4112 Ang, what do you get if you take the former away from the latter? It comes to 0.13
